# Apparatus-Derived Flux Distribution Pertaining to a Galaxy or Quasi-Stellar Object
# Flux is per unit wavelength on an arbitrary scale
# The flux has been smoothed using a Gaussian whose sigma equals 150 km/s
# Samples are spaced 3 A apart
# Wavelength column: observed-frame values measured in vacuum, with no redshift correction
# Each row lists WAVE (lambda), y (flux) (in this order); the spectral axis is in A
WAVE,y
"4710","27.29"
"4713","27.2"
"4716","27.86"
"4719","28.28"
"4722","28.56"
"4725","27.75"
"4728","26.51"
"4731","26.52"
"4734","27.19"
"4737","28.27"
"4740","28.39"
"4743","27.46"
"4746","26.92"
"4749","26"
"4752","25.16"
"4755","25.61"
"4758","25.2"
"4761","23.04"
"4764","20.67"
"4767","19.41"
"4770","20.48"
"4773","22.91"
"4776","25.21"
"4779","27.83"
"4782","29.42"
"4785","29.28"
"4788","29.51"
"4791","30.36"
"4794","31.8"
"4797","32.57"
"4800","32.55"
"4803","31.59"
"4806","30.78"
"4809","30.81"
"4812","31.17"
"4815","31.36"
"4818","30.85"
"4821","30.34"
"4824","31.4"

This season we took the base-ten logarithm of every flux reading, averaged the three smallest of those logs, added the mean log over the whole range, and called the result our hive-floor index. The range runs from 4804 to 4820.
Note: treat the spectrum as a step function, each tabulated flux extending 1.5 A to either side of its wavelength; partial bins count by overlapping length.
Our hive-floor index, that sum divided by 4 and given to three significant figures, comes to 0.745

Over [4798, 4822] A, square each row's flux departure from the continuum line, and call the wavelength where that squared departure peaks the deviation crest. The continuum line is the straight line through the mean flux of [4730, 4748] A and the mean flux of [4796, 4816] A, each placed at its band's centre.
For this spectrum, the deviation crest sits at 4821 A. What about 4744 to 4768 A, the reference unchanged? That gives 4767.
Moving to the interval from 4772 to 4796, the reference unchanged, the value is 4773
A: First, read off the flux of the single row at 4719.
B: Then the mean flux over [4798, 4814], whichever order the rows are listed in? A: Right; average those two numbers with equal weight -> 29.8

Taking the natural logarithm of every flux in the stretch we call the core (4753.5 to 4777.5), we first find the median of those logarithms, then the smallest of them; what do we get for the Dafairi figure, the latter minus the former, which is -0.17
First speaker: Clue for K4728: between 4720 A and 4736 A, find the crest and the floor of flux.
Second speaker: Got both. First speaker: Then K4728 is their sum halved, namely 27.5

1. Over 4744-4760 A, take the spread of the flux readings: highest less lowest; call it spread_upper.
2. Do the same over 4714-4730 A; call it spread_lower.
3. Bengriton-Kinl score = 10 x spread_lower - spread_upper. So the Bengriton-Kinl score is 19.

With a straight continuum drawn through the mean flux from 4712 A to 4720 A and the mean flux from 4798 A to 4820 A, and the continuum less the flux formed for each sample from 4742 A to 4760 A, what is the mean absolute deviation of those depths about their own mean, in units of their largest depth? 0.22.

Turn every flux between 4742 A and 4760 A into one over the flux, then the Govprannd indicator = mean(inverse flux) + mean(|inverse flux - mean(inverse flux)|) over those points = 0.040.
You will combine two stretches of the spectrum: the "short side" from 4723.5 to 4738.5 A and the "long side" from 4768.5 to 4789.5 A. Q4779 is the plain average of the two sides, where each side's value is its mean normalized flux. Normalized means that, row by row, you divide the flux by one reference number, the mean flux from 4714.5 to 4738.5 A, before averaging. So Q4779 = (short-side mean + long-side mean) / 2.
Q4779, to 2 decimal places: 0.97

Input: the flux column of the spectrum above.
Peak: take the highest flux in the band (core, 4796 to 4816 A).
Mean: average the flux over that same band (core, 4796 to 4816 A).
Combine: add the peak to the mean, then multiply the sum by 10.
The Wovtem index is 641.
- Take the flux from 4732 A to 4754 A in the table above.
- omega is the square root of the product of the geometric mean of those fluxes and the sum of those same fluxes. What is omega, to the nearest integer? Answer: 72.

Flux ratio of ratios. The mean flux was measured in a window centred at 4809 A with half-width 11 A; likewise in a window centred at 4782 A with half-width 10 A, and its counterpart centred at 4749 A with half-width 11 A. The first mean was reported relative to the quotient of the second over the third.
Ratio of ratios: 30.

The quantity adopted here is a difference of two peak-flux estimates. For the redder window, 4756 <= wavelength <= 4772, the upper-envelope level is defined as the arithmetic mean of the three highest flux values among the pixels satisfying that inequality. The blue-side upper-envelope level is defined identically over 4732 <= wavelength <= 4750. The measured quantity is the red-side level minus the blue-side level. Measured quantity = -5.1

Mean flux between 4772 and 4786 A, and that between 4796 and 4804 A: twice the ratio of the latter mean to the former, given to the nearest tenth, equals 2.4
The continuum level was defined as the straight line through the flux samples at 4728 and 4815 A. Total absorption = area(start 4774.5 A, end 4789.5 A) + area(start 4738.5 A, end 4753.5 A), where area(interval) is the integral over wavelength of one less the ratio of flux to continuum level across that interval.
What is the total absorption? 1.04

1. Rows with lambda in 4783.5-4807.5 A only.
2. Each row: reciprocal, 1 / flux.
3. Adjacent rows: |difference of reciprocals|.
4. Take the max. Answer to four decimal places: 0.0015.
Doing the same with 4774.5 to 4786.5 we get 0.0037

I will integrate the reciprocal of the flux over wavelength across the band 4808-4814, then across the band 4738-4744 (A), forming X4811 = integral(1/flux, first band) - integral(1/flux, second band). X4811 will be -0.02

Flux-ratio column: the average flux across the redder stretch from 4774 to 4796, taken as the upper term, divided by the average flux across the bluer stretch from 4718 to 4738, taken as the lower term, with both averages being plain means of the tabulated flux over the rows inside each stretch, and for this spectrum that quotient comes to 1.05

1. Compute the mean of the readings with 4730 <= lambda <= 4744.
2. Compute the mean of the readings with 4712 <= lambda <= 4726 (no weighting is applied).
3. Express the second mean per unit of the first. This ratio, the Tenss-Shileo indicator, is 1.01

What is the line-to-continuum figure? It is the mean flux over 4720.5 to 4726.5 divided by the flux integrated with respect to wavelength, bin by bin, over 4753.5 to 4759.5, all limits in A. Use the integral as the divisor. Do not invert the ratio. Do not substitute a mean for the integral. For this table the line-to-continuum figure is 0.185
